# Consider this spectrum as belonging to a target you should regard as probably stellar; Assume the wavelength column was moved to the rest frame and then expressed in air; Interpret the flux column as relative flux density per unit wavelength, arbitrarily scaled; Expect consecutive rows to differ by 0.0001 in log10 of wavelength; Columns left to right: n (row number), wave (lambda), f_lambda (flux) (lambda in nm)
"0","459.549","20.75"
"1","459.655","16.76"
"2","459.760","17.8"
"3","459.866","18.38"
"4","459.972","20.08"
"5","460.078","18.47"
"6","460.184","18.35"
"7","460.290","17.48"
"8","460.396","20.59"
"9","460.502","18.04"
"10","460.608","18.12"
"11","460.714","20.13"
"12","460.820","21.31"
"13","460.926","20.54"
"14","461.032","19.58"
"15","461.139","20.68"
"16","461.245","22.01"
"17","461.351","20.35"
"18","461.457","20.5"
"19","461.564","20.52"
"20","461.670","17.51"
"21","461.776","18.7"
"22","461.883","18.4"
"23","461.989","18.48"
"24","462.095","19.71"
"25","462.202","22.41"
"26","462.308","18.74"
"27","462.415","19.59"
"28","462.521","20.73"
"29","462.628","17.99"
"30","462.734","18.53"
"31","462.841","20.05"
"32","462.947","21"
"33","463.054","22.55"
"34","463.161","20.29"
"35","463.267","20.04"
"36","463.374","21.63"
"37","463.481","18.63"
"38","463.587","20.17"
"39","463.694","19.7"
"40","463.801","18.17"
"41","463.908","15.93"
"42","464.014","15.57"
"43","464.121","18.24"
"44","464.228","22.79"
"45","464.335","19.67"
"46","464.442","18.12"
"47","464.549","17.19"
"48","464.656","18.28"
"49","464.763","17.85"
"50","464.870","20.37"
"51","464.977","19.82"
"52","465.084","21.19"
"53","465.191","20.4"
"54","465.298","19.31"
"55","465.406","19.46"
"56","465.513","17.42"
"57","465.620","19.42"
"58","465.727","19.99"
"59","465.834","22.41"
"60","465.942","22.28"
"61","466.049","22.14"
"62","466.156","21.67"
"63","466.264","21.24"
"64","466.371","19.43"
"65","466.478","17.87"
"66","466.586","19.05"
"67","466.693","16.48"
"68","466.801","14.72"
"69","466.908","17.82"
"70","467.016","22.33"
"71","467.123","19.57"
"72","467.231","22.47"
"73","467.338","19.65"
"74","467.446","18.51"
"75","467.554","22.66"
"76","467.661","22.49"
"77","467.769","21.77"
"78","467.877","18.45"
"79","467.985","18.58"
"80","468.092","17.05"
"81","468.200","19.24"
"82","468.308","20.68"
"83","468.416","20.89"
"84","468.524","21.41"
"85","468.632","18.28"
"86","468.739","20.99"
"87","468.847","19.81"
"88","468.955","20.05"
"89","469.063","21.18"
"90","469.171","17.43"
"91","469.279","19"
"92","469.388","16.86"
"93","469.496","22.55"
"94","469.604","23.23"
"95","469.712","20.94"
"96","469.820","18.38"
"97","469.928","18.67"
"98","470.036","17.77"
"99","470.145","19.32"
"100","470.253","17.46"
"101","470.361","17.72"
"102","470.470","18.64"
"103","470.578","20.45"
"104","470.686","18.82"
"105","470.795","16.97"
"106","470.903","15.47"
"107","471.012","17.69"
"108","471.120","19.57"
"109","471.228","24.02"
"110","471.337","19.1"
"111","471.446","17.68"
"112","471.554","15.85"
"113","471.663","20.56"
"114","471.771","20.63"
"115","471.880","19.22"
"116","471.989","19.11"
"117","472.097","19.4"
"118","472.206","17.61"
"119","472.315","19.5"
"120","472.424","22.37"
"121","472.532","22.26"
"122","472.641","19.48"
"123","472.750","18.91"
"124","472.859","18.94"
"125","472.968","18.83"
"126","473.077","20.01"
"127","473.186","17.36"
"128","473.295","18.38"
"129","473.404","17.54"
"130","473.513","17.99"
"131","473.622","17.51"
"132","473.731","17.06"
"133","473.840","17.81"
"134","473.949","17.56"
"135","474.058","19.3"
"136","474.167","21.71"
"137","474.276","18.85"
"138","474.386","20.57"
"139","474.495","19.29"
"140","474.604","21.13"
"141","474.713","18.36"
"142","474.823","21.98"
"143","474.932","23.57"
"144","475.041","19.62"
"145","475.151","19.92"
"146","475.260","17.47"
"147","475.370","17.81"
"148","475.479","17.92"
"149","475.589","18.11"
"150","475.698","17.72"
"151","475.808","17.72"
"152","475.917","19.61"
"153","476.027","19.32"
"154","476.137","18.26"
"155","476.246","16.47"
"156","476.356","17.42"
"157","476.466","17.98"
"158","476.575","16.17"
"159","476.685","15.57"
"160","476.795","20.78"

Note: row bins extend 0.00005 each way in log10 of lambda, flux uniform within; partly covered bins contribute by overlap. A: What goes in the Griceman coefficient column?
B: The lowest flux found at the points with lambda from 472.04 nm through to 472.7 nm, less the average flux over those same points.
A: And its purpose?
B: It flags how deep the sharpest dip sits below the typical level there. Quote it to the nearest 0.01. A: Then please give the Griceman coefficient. -2.49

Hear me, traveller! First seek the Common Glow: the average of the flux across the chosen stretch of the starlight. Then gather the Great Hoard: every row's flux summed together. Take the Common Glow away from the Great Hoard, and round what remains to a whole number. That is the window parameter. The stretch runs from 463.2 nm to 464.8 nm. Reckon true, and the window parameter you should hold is 263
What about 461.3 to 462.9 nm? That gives 273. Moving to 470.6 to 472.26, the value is 263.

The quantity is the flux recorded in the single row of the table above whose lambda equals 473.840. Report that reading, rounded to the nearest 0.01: 17.81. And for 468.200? 19.24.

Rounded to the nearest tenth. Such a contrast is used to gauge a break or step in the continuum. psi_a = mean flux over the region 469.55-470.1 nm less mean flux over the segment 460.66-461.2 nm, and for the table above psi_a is -0.7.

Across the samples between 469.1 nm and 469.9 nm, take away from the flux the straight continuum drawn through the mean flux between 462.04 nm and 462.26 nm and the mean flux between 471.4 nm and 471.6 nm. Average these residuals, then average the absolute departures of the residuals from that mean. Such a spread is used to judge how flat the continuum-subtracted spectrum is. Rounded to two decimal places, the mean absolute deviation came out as 2.16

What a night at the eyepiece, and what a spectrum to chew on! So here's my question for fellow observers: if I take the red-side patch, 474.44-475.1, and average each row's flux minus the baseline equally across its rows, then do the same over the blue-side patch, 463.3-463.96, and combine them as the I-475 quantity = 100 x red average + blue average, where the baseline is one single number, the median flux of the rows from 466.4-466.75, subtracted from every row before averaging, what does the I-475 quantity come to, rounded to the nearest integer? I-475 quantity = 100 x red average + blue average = 280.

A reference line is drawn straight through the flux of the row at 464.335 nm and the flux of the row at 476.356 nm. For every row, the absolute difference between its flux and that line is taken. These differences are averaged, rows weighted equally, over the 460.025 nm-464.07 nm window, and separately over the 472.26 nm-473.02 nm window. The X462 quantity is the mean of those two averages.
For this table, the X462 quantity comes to 1.63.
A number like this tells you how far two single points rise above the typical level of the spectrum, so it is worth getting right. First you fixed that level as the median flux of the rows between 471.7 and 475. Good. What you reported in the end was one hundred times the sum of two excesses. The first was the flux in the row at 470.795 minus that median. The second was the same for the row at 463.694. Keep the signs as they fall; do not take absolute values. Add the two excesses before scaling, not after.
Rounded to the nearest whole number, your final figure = -166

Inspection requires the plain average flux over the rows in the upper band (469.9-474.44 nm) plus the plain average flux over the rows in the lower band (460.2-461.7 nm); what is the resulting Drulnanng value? 38.71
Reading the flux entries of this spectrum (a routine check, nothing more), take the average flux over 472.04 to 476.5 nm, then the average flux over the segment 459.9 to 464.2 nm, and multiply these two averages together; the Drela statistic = 370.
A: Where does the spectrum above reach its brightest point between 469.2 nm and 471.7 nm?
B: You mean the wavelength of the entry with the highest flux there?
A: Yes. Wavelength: 471.228 nm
